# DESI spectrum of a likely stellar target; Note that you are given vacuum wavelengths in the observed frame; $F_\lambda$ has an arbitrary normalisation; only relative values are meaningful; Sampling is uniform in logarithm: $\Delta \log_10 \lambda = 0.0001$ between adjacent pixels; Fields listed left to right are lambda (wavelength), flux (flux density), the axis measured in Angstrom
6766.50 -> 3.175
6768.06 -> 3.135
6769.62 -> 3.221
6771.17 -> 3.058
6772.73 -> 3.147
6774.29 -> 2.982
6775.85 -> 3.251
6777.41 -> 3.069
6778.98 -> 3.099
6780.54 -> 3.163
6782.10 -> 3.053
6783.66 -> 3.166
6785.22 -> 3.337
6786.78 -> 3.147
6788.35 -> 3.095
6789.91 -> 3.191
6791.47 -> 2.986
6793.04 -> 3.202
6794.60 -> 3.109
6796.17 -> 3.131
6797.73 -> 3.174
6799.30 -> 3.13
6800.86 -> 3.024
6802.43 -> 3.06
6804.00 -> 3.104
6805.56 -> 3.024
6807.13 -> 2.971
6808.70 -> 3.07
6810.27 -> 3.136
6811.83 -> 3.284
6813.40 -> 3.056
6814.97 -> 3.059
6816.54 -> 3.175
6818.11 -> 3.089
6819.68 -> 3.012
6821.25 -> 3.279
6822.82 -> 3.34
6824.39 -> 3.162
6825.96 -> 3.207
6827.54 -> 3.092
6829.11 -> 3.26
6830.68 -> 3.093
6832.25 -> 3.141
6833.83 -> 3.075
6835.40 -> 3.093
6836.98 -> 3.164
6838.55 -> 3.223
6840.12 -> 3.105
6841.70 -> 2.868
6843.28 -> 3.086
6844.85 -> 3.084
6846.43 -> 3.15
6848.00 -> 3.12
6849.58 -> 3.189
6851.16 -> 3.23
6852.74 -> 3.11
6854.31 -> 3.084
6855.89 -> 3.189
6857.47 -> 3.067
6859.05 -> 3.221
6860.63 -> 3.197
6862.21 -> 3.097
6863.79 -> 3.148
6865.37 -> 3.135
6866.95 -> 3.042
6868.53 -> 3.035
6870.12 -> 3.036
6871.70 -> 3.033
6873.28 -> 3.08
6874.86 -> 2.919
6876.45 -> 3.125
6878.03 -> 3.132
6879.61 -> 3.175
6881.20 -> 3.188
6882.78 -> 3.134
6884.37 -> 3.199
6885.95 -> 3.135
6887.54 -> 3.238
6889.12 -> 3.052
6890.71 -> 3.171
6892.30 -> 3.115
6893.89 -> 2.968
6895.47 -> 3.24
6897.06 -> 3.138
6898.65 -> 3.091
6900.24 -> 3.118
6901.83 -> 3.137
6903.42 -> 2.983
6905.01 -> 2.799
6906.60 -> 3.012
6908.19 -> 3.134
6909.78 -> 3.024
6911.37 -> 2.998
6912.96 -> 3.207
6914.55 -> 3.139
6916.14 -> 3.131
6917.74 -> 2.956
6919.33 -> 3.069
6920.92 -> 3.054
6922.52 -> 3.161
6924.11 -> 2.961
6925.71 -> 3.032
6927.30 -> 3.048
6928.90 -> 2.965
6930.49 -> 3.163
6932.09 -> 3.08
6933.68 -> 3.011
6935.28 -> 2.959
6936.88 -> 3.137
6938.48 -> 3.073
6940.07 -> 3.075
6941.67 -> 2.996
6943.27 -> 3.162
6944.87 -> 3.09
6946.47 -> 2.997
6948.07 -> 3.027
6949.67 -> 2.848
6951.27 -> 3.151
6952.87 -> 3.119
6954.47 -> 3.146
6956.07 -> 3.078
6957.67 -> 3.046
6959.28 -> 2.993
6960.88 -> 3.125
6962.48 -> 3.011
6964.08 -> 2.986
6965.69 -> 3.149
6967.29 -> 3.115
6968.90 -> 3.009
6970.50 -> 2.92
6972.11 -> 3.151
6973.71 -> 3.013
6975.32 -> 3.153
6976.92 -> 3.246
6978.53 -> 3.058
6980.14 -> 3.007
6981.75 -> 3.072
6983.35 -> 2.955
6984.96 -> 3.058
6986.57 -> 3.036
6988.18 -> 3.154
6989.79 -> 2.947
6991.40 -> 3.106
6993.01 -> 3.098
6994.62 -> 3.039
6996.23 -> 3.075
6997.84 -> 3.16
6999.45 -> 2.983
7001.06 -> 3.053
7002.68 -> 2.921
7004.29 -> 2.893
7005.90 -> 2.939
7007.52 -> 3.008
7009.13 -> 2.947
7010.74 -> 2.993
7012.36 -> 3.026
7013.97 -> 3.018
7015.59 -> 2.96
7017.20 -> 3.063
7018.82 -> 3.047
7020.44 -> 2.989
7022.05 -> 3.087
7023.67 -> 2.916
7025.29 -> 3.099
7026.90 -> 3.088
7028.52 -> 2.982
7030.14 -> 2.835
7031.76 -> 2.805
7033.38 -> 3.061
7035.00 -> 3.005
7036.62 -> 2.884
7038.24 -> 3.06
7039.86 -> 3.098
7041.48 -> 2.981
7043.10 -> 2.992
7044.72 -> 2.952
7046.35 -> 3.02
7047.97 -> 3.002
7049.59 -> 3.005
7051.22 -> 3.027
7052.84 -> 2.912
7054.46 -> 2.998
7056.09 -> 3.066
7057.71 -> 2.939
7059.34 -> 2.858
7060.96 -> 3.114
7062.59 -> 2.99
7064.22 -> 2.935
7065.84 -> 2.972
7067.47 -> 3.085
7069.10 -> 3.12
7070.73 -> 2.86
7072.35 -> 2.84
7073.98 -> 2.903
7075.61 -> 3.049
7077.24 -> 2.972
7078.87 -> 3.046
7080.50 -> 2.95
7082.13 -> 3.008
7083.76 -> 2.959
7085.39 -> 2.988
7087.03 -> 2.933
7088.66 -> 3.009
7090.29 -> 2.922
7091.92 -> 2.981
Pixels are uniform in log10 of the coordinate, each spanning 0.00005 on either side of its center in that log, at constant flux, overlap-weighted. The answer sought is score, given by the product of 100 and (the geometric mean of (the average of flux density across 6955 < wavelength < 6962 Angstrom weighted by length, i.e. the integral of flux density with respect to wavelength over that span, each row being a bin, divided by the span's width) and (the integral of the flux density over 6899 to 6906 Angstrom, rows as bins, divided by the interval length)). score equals 304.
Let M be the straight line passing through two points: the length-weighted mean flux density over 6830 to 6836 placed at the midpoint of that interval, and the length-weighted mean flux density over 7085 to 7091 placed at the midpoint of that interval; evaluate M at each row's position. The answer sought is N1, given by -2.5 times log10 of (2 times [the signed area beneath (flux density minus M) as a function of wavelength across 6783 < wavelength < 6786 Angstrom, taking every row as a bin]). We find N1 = 0.3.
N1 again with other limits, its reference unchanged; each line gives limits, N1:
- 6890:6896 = 0.6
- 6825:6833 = 0.1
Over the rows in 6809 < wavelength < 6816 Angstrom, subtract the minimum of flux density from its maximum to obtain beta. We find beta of 0.23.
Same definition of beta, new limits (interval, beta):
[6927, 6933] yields 0.20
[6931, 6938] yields 0.18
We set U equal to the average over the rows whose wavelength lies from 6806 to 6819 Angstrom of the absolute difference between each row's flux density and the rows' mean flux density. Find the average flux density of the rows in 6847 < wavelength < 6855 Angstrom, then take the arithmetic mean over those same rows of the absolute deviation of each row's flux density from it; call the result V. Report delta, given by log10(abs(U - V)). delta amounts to -1.7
